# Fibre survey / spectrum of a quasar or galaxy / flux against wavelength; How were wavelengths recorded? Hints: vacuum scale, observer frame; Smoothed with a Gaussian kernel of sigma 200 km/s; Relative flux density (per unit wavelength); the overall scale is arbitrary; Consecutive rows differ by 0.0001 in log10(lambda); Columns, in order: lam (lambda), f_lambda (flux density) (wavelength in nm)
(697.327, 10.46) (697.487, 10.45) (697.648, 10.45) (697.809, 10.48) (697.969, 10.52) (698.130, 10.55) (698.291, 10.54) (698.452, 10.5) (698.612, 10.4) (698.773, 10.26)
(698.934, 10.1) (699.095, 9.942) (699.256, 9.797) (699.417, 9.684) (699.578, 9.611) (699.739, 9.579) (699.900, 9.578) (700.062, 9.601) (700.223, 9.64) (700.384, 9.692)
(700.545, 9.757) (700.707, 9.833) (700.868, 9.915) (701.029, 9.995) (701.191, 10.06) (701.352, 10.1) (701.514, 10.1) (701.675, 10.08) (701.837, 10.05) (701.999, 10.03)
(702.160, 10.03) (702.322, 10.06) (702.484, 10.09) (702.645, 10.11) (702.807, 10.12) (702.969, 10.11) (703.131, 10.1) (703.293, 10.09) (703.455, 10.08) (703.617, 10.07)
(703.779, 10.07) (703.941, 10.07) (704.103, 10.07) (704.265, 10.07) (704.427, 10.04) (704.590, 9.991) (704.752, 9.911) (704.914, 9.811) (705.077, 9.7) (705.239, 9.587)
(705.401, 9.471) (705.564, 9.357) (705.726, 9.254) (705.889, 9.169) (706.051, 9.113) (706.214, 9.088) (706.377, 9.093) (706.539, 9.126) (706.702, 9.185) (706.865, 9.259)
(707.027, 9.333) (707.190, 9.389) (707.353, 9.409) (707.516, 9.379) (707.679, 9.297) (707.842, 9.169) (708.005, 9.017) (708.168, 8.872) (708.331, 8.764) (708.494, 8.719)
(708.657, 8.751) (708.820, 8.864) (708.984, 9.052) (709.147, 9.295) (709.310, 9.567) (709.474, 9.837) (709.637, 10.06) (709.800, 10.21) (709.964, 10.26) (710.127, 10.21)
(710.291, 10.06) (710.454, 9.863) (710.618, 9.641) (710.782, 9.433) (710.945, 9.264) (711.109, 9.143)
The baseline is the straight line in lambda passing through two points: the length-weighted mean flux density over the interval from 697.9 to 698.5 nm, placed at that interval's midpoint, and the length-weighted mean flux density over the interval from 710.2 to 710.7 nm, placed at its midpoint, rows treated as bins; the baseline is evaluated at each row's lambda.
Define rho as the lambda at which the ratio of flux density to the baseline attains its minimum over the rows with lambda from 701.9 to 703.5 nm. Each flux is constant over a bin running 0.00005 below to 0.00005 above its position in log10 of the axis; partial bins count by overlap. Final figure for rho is 701.999 nm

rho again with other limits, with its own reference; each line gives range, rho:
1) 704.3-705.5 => 705.401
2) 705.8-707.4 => 706.214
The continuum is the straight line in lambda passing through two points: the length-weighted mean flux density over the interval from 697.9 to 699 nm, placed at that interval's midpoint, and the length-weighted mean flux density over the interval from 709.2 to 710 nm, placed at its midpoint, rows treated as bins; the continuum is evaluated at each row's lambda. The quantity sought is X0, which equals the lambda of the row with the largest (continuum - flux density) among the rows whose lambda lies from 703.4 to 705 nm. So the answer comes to 704.914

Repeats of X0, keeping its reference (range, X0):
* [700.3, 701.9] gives 700.384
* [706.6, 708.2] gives 708.168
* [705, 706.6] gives 706.214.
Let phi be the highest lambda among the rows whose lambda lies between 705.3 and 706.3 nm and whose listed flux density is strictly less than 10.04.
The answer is 706.214 nm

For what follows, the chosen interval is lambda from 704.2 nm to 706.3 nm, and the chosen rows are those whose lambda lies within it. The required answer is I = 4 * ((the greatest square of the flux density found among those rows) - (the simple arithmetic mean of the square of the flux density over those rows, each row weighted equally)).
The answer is 38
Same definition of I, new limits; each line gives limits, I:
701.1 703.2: 3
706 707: 8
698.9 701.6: 22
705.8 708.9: 22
